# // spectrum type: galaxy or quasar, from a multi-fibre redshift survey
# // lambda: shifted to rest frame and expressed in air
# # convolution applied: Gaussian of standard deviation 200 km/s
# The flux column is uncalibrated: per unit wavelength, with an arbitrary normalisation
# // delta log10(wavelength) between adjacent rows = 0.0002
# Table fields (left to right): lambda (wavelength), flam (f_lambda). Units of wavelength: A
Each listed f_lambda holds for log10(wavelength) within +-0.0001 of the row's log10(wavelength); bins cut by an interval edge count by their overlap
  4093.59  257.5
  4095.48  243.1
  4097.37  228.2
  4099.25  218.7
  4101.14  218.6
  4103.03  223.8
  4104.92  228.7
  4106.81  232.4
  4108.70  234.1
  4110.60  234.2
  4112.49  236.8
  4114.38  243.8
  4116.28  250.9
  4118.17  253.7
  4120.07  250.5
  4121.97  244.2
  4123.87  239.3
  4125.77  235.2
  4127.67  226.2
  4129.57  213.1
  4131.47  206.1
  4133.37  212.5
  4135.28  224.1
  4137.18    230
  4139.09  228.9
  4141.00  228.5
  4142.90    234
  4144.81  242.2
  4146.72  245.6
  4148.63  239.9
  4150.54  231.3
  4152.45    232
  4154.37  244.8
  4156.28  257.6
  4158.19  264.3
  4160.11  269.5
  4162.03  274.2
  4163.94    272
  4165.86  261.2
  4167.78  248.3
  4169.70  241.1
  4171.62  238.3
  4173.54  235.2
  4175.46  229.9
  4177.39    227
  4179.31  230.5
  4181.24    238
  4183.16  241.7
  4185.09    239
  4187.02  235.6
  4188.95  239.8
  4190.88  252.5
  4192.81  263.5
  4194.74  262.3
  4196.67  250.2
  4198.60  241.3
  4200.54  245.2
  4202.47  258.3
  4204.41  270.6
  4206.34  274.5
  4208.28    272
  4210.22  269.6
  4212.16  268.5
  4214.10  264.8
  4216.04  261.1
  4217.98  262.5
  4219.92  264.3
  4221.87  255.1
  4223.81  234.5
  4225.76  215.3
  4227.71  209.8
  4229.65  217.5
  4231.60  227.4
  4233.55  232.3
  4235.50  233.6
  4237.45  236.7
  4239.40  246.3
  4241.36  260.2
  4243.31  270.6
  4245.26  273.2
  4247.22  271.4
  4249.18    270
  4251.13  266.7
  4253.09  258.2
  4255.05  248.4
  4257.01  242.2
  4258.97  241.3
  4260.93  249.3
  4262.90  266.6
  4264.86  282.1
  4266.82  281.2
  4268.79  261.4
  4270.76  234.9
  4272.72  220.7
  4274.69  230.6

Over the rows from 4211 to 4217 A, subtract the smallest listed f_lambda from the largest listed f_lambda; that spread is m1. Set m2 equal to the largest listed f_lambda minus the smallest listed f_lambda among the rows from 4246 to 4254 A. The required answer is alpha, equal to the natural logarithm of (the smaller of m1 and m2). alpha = 2.0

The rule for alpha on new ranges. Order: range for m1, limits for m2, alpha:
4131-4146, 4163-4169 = 3.2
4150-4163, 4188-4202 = 3.2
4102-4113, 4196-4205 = 2.6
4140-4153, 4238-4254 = 2.8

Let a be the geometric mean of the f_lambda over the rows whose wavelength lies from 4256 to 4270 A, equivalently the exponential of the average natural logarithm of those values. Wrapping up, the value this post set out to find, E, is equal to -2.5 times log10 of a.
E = -6.04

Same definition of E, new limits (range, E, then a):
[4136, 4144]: -5.91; 230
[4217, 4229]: -5.95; 239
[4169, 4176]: -5.93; 236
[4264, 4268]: -6.12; 282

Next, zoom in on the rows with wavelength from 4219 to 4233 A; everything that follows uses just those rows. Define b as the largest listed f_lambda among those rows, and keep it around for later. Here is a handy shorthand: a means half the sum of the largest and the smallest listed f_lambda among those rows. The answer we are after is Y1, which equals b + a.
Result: 501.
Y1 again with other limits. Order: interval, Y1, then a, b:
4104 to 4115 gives 480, 236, 243.8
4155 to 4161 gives 533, 264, 269.5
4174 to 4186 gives 476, 234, 241.7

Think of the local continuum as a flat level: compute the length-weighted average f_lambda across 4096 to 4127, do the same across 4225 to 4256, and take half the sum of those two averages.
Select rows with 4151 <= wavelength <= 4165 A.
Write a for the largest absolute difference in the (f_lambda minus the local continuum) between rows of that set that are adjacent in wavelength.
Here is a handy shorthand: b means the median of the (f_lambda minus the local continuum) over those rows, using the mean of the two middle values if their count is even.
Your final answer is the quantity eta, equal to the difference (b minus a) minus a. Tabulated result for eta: -2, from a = 12.8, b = 23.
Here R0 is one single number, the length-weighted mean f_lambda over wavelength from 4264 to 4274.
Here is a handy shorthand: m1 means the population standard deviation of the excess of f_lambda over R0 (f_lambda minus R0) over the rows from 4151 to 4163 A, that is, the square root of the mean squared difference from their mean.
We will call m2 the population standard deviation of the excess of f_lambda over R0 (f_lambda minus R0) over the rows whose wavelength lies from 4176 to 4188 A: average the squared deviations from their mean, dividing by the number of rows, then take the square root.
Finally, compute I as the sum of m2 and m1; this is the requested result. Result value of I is 19.7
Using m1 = 15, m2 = 5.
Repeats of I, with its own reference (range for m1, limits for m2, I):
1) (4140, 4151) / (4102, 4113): 10.4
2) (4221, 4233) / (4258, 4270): 30.2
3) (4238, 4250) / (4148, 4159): 21.8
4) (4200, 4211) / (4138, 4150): 16.8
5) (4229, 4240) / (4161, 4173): 23.0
